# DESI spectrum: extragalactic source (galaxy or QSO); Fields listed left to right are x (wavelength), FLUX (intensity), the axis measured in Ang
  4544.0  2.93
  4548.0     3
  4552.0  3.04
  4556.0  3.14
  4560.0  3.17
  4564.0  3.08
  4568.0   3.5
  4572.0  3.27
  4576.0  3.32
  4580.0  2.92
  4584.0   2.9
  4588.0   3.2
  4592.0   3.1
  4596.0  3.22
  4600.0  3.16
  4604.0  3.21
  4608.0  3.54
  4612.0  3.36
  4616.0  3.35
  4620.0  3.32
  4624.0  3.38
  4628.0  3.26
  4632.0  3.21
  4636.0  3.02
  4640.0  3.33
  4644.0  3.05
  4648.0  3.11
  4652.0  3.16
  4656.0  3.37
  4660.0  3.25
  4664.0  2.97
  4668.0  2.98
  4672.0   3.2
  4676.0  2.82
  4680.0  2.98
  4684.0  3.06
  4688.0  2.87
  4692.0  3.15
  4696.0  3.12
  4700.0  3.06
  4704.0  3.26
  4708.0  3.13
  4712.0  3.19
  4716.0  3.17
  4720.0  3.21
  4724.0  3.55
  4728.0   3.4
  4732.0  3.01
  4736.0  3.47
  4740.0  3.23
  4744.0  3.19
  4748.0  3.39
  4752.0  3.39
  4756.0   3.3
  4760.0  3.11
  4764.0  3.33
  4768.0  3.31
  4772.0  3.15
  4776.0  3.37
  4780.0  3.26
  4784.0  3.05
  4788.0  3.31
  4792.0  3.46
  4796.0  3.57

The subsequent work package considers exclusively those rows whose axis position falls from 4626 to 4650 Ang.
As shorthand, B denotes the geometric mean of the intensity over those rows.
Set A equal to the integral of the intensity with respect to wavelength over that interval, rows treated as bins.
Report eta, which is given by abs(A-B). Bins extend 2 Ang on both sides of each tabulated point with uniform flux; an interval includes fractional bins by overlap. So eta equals 73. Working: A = 76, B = 3.16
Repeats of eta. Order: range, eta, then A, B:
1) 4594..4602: 22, 26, 3.19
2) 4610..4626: 50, 54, 3.35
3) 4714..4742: 89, 92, 3.29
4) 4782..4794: 36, 39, 3.27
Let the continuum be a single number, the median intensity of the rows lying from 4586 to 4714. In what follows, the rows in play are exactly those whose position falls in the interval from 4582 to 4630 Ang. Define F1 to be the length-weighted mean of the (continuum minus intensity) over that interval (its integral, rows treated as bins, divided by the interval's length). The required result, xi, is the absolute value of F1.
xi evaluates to 0.075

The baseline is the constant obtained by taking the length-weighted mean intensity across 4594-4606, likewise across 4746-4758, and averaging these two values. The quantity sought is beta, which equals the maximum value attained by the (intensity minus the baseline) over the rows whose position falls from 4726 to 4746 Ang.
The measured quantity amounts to 0.19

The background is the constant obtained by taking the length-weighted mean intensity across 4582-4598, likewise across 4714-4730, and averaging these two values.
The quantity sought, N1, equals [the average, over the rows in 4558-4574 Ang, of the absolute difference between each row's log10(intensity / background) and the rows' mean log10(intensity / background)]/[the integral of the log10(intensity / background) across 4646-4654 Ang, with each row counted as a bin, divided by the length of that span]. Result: -1.5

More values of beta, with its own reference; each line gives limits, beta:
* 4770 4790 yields 0.09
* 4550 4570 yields 0.22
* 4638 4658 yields 0.09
